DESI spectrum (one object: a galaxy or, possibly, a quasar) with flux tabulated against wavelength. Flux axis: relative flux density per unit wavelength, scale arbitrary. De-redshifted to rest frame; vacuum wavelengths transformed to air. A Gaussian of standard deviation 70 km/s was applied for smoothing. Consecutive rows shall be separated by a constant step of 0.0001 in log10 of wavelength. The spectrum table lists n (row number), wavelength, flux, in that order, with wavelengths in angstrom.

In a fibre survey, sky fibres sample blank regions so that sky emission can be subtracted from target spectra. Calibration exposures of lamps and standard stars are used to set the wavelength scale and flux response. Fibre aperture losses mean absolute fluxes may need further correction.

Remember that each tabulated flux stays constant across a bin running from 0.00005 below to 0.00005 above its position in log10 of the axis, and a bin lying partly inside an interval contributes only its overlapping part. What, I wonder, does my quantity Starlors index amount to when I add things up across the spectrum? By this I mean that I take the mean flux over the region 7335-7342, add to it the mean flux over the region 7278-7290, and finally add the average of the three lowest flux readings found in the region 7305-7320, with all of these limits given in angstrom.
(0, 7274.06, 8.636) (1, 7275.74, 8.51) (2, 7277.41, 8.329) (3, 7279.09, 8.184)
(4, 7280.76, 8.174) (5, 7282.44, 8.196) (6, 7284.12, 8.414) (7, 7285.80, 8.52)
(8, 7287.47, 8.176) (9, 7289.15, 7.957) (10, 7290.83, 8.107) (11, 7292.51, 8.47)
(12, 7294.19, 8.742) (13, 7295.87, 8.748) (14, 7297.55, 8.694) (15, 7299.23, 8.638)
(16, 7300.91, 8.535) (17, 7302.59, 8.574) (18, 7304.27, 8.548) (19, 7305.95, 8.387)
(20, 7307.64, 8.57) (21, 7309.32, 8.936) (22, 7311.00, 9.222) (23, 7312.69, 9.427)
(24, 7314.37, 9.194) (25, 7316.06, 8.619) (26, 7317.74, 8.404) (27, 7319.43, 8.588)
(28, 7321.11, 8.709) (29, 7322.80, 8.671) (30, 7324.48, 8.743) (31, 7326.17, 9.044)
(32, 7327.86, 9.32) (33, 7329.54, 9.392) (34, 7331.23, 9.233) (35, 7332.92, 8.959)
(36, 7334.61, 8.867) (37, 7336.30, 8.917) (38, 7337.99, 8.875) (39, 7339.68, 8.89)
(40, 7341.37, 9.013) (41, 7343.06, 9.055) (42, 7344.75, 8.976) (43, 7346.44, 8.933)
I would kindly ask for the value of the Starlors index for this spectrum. 25.6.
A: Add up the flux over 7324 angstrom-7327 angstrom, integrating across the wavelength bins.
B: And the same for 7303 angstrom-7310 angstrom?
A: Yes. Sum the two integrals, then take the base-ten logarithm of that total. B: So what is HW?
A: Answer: 1.94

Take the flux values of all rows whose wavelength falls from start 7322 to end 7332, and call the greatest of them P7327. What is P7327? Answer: 9.392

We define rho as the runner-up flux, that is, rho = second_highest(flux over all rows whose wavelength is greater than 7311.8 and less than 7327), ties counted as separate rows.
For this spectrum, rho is 9.194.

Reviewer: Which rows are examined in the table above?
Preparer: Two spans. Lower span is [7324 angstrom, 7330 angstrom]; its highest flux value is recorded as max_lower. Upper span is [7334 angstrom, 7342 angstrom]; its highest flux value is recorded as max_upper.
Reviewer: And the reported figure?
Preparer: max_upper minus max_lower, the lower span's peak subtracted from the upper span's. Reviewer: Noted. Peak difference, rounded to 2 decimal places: -0.38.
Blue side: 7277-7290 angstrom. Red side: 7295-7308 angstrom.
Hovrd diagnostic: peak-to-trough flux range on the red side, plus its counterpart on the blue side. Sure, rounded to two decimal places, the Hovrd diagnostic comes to 0.92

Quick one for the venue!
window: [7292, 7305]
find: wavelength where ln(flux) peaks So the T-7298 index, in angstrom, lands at 7295.87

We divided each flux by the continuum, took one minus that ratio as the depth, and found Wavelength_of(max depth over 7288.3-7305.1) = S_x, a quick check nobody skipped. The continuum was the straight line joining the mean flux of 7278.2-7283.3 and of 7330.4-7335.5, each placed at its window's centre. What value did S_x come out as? 7289.15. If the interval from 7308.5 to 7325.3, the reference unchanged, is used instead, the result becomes 7317.74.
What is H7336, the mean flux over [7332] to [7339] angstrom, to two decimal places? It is 8.90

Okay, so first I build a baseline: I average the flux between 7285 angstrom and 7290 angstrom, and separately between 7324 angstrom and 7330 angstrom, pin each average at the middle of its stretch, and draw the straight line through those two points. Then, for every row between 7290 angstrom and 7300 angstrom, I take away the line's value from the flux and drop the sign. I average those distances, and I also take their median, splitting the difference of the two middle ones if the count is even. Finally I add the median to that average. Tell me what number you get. 0.45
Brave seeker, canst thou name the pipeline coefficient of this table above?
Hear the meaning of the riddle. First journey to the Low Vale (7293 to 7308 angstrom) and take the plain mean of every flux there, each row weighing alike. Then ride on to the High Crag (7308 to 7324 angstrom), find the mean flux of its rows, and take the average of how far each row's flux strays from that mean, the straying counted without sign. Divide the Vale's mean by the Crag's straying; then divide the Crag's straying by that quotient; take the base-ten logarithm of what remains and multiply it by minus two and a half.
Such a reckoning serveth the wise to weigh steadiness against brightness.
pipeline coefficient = 5.0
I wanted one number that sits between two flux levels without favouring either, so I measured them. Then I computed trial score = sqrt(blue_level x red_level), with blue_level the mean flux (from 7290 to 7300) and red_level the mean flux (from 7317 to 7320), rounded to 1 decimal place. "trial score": 8.5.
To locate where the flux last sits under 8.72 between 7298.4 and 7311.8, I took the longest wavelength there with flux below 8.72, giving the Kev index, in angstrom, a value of 7307.64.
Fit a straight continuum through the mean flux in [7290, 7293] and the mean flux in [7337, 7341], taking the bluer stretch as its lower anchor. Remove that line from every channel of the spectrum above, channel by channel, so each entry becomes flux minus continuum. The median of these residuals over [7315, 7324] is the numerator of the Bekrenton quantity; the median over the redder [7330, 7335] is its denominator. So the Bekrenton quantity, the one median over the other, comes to 0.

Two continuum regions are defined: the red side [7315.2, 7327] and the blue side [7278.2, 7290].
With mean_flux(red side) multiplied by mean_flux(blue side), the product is 71.5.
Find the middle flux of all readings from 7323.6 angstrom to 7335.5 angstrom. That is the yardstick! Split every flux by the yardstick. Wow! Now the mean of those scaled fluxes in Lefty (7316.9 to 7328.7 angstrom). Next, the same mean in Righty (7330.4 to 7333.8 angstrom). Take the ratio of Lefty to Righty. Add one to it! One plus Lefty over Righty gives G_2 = 1.97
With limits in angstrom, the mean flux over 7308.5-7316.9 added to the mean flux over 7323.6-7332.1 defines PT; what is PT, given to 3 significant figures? 18.2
